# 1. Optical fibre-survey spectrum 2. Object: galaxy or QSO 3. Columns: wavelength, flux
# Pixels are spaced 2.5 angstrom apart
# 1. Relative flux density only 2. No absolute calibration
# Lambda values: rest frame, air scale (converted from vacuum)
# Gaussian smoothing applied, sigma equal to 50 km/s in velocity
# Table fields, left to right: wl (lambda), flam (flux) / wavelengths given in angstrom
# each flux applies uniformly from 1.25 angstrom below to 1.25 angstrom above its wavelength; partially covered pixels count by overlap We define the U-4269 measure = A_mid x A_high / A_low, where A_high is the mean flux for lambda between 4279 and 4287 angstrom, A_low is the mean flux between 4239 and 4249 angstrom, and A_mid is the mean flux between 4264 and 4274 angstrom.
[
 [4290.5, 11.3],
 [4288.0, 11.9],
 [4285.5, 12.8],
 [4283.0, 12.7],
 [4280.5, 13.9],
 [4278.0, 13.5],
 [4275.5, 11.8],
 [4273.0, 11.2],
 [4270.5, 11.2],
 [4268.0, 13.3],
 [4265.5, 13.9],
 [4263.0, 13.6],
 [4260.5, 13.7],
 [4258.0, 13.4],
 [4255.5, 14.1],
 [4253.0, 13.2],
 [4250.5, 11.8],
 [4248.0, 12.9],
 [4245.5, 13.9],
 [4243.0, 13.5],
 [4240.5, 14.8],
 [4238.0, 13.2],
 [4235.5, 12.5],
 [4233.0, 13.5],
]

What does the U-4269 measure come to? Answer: 11.8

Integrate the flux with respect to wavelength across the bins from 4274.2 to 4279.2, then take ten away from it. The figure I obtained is 53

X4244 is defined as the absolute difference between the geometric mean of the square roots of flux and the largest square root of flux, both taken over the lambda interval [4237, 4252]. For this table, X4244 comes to 0.20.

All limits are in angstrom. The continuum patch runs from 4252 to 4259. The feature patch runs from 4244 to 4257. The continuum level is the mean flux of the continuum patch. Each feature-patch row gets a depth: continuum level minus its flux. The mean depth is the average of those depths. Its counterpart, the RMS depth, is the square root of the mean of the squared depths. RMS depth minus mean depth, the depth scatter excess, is 0.52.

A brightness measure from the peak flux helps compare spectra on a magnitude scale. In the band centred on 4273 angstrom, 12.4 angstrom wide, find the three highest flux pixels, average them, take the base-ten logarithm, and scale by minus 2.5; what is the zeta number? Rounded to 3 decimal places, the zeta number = -2.774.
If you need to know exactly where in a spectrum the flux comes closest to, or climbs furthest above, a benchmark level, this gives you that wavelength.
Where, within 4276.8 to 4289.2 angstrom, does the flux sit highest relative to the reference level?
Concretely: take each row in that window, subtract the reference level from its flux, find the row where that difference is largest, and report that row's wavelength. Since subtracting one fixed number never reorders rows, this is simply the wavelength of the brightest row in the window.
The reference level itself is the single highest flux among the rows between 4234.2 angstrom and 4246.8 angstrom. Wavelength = 4280.5 angstrom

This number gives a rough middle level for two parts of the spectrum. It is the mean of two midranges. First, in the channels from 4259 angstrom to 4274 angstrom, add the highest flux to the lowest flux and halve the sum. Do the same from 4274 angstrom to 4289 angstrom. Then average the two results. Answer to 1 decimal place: 12.7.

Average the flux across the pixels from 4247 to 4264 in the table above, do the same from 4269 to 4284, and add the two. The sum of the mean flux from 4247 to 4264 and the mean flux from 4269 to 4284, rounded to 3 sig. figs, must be 25.6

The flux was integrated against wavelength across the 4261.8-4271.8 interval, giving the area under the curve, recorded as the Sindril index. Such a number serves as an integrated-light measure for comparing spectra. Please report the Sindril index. 130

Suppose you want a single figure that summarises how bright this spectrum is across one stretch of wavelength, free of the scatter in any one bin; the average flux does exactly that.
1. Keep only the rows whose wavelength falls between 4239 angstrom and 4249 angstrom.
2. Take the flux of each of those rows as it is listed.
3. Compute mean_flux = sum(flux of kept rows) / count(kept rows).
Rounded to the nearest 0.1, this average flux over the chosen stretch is 13.8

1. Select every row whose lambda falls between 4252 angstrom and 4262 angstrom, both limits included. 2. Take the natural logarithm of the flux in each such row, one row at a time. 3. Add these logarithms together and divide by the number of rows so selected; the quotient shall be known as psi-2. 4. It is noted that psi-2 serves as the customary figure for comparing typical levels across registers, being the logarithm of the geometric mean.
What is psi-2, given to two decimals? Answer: 2.61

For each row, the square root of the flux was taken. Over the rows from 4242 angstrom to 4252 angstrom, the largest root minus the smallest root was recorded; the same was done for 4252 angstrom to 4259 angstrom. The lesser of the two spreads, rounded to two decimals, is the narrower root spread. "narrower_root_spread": 0.12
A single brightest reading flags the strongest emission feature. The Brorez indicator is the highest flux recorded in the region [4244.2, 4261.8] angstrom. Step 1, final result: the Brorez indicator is 14.1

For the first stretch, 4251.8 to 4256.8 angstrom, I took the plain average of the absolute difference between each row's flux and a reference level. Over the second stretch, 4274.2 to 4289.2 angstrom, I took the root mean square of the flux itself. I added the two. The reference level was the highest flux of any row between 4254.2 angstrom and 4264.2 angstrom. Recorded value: 13.24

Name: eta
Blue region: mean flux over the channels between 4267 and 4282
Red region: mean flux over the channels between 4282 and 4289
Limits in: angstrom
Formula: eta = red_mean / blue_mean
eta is 1.00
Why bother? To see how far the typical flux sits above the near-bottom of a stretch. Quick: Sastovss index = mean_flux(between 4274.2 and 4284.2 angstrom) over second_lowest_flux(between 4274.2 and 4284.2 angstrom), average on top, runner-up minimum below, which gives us 1.02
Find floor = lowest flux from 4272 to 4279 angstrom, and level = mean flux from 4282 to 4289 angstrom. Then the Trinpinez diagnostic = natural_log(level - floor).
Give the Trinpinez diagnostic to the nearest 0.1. 0.2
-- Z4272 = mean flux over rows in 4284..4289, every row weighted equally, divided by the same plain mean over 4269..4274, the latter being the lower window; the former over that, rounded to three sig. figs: 1.10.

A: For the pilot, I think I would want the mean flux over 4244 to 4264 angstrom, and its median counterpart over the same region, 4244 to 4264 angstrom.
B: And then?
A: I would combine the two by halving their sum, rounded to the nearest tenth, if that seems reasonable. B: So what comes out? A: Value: 13.4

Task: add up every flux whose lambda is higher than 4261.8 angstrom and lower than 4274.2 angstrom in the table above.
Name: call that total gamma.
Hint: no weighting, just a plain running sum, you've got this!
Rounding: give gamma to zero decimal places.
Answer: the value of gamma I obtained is 63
